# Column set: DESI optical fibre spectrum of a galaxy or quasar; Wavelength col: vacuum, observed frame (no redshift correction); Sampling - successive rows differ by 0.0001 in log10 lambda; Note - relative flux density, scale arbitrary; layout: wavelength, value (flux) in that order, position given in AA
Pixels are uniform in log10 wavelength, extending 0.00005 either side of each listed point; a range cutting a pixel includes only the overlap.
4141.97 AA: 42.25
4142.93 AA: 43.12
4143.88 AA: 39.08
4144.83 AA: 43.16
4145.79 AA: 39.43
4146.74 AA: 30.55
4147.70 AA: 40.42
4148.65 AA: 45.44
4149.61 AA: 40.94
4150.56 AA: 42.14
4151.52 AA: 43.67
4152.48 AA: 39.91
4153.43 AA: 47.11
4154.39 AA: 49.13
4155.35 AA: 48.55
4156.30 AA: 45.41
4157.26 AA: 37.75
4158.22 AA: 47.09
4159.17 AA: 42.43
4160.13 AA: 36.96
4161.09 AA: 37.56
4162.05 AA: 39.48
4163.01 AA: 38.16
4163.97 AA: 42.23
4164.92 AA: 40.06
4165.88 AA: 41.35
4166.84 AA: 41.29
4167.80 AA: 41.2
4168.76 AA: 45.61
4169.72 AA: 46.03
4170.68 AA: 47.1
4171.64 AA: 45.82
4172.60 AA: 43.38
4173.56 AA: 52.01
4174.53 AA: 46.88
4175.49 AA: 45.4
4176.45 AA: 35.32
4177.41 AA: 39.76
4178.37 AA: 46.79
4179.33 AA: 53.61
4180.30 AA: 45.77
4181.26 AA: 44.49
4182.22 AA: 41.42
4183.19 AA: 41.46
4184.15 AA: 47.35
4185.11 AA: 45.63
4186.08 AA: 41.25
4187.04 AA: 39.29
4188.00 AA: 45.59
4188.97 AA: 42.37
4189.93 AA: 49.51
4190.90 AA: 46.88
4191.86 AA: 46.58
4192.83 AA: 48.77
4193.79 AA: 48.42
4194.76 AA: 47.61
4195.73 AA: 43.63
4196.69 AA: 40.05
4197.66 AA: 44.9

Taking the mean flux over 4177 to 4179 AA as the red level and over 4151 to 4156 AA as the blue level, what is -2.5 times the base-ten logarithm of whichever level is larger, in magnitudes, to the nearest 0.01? -4.15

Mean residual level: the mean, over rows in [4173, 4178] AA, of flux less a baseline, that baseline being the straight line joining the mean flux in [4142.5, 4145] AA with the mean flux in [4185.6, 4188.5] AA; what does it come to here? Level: 1.9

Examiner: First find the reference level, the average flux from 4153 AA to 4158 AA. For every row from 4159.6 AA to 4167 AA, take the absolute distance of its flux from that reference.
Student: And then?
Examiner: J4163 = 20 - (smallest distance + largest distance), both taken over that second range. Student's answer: 8.0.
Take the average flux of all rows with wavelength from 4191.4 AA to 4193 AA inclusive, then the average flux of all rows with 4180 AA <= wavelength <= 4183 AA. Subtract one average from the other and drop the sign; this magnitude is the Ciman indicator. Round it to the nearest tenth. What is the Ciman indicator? 3.8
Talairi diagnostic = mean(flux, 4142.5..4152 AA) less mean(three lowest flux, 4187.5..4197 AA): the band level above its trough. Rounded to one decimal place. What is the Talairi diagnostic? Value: -1.2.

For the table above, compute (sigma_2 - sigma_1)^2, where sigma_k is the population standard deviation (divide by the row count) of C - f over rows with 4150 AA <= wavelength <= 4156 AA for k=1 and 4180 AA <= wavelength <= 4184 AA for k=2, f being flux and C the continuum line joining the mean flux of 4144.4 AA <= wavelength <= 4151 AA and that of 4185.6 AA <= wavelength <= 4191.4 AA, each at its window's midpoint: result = 1.7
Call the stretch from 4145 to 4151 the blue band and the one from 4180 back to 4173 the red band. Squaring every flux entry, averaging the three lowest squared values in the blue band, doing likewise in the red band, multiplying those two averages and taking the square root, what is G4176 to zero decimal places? 1496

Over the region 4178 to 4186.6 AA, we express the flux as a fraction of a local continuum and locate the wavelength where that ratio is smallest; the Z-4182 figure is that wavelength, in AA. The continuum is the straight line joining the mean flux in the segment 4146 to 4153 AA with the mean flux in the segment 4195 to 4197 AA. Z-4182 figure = 4186.08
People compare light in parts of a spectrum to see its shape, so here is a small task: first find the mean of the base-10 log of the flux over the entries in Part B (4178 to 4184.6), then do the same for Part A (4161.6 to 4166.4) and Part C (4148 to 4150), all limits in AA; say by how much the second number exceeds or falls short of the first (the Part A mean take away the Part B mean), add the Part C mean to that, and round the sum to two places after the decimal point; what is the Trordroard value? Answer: 1.58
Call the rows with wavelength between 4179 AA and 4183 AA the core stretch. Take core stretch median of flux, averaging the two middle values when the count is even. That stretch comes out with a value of 45.1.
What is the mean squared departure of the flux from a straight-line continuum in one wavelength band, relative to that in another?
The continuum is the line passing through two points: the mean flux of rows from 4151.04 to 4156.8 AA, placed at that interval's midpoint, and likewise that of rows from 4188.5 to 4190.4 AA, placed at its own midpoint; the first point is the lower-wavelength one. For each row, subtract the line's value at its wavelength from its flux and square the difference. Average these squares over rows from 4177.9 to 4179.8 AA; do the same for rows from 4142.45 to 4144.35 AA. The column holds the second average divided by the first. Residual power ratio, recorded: 0.8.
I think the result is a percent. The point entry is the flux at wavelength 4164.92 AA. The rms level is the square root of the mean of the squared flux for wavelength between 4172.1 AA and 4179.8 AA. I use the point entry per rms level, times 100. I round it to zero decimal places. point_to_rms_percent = 88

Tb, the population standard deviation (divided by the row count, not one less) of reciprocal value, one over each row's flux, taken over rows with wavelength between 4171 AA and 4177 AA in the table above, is 0.0028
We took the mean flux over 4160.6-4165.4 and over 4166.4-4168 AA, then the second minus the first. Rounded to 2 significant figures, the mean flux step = 1.7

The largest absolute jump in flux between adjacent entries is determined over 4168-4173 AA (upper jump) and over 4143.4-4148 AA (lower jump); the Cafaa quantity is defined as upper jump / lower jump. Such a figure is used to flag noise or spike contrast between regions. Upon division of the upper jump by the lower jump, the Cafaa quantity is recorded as 0.2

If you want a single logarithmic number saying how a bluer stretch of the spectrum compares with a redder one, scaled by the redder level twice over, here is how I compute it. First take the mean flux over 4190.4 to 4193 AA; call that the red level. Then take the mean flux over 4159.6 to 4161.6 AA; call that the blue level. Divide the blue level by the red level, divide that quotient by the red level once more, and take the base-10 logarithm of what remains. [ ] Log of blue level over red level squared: -1.78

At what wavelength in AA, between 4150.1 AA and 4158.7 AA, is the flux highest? 4154.39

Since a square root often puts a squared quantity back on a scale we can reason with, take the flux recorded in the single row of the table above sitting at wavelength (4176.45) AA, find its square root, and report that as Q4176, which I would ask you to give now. 5.94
